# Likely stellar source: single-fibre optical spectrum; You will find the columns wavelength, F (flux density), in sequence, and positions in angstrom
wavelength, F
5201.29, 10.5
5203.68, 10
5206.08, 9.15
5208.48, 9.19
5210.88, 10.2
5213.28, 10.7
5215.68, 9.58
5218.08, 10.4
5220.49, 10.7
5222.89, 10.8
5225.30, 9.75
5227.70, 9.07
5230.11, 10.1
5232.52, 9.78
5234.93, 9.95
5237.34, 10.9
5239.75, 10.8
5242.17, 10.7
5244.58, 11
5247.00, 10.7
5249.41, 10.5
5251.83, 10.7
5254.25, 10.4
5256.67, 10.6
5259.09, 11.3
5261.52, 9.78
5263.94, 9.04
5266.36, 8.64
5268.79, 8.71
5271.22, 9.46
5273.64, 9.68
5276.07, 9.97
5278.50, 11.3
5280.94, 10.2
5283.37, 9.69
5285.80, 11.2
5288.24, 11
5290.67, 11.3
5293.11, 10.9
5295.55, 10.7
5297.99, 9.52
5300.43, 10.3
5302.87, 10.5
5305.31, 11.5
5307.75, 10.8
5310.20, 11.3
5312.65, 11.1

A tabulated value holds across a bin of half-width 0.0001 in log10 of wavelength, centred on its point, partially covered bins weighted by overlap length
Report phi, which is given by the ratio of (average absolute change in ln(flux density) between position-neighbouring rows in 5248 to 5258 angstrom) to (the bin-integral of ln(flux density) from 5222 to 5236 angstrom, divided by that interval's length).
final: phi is 0.010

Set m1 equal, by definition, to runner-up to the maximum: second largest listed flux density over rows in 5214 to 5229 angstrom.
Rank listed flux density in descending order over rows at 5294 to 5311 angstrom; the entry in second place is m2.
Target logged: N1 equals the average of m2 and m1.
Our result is 11.0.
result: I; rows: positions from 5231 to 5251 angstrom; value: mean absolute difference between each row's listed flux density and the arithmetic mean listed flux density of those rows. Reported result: 0.35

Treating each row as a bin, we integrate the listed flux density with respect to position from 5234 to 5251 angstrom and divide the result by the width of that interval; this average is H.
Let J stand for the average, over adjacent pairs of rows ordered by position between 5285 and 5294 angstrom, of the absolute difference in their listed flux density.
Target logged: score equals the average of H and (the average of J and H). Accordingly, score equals 8.1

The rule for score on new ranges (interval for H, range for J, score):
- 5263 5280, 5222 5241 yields 7.3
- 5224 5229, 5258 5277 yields 7.2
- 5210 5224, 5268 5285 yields 8.0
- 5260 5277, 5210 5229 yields 7.2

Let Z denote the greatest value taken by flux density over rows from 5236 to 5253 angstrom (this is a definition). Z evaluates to 11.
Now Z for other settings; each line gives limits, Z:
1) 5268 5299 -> 11.3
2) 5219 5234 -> 10.8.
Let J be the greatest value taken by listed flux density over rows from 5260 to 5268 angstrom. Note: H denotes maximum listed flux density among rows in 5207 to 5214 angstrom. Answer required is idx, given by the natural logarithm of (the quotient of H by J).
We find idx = 0.09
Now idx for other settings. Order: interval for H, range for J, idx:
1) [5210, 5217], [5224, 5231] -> 0.06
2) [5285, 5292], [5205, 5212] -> 0.10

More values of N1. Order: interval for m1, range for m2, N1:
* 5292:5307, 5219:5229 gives 10.8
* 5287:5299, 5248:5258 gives 10.8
